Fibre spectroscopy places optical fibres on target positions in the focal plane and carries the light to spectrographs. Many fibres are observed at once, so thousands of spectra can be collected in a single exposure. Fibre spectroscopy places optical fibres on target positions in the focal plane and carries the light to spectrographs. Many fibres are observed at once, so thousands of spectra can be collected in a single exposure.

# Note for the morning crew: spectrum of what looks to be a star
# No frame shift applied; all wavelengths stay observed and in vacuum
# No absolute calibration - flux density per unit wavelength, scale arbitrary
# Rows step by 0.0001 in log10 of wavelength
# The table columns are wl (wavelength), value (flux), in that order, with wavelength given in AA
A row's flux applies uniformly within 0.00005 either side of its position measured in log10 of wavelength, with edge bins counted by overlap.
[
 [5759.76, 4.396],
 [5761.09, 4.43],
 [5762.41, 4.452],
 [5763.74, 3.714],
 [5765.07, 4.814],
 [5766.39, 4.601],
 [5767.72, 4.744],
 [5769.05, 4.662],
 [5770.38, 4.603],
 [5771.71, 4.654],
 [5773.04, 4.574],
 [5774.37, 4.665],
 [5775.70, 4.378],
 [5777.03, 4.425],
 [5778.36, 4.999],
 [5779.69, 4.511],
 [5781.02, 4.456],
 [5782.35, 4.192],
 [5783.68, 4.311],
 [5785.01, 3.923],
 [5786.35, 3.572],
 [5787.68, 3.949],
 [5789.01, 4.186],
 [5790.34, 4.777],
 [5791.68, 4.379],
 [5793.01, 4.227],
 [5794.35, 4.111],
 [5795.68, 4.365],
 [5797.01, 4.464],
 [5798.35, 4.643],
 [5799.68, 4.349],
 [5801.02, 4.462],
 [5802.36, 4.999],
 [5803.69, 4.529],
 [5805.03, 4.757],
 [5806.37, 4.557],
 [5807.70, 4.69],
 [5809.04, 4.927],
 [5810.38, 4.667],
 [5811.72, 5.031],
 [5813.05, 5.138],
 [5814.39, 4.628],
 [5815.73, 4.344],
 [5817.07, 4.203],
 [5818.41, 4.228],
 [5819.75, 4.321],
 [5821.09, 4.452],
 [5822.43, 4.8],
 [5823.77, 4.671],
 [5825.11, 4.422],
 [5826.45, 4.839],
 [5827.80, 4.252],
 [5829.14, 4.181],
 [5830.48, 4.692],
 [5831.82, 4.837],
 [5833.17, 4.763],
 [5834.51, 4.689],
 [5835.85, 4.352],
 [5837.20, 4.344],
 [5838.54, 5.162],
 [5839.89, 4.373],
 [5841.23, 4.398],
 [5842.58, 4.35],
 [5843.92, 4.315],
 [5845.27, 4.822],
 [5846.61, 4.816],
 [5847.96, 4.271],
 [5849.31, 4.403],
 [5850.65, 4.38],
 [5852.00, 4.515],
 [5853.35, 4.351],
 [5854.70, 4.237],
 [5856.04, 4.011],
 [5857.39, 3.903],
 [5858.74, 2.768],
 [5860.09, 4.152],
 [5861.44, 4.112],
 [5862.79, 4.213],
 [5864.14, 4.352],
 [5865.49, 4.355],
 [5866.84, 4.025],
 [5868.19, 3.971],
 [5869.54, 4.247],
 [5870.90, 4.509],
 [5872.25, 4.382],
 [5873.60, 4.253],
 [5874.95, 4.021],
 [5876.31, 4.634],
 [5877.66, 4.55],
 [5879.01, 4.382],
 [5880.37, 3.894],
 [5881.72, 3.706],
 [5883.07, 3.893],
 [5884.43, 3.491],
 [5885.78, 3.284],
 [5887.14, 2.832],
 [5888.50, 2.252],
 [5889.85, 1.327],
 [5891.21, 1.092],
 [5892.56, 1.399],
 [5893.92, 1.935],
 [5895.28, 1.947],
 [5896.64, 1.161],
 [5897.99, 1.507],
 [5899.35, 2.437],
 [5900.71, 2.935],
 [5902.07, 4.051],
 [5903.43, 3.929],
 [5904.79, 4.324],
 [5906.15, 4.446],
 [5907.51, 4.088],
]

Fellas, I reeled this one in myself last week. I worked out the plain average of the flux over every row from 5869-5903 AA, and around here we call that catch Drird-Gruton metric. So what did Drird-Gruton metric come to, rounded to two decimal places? 3.12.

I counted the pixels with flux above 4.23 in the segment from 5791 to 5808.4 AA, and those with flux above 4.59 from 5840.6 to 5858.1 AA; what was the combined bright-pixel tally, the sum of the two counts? 13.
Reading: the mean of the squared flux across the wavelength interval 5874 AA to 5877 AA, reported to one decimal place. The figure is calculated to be 18.8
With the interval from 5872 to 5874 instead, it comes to 18.6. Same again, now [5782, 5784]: 18.1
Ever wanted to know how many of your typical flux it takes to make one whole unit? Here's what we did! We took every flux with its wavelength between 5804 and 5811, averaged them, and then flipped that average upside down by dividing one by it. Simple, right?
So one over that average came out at 0.21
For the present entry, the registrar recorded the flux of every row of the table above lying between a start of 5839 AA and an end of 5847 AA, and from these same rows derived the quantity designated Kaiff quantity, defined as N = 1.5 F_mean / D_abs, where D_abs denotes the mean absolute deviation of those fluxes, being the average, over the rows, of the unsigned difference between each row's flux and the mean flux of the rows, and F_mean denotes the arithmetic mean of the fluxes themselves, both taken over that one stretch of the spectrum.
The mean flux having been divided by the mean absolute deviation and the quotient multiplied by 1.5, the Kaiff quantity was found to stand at 33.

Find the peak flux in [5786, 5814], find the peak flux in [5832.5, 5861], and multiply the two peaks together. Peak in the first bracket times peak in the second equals 26.5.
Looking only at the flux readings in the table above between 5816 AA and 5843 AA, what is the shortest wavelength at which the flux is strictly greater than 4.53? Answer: 5822.43 AA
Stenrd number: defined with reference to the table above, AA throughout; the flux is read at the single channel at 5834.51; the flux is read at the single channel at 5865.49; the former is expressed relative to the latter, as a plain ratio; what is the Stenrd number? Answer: 1.08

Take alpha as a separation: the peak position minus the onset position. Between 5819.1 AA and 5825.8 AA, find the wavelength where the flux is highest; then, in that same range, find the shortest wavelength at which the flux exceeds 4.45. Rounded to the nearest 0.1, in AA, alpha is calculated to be 1.3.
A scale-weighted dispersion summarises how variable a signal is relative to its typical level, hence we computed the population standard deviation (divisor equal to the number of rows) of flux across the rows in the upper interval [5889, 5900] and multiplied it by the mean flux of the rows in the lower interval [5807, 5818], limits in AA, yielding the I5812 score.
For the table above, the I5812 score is 2.04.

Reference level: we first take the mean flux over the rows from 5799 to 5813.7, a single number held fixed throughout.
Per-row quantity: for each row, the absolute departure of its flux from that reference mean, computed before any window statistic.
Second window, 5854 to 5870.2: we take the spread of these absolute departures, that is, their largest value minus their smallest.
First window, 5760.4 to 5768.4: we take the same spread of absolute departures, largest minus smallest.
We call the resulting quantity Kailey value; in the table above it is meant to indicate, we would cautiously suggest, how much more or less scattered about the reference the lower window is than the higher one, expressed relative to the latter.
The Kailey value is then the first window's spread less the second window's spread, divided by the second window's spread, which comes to -0.36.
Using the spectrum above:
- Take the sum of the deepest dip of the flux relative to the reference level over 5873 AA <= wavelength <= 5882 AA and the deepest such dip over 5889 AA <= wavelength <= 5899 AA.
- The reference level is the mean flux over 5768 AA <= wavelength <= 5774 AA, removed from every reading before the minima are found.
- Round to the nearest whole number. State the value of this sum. -4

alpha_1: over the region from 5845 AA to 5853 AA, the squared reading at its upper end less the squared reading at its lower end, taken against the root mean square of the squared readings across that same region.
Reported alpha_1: -0.14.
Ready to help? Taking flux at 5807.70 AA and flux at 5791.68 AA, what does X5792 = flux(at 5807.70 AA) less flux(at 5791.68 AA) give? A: 0.31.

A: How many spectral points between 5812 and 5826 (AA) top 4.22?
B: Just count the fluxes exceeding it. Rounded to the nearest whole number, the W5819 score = 9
